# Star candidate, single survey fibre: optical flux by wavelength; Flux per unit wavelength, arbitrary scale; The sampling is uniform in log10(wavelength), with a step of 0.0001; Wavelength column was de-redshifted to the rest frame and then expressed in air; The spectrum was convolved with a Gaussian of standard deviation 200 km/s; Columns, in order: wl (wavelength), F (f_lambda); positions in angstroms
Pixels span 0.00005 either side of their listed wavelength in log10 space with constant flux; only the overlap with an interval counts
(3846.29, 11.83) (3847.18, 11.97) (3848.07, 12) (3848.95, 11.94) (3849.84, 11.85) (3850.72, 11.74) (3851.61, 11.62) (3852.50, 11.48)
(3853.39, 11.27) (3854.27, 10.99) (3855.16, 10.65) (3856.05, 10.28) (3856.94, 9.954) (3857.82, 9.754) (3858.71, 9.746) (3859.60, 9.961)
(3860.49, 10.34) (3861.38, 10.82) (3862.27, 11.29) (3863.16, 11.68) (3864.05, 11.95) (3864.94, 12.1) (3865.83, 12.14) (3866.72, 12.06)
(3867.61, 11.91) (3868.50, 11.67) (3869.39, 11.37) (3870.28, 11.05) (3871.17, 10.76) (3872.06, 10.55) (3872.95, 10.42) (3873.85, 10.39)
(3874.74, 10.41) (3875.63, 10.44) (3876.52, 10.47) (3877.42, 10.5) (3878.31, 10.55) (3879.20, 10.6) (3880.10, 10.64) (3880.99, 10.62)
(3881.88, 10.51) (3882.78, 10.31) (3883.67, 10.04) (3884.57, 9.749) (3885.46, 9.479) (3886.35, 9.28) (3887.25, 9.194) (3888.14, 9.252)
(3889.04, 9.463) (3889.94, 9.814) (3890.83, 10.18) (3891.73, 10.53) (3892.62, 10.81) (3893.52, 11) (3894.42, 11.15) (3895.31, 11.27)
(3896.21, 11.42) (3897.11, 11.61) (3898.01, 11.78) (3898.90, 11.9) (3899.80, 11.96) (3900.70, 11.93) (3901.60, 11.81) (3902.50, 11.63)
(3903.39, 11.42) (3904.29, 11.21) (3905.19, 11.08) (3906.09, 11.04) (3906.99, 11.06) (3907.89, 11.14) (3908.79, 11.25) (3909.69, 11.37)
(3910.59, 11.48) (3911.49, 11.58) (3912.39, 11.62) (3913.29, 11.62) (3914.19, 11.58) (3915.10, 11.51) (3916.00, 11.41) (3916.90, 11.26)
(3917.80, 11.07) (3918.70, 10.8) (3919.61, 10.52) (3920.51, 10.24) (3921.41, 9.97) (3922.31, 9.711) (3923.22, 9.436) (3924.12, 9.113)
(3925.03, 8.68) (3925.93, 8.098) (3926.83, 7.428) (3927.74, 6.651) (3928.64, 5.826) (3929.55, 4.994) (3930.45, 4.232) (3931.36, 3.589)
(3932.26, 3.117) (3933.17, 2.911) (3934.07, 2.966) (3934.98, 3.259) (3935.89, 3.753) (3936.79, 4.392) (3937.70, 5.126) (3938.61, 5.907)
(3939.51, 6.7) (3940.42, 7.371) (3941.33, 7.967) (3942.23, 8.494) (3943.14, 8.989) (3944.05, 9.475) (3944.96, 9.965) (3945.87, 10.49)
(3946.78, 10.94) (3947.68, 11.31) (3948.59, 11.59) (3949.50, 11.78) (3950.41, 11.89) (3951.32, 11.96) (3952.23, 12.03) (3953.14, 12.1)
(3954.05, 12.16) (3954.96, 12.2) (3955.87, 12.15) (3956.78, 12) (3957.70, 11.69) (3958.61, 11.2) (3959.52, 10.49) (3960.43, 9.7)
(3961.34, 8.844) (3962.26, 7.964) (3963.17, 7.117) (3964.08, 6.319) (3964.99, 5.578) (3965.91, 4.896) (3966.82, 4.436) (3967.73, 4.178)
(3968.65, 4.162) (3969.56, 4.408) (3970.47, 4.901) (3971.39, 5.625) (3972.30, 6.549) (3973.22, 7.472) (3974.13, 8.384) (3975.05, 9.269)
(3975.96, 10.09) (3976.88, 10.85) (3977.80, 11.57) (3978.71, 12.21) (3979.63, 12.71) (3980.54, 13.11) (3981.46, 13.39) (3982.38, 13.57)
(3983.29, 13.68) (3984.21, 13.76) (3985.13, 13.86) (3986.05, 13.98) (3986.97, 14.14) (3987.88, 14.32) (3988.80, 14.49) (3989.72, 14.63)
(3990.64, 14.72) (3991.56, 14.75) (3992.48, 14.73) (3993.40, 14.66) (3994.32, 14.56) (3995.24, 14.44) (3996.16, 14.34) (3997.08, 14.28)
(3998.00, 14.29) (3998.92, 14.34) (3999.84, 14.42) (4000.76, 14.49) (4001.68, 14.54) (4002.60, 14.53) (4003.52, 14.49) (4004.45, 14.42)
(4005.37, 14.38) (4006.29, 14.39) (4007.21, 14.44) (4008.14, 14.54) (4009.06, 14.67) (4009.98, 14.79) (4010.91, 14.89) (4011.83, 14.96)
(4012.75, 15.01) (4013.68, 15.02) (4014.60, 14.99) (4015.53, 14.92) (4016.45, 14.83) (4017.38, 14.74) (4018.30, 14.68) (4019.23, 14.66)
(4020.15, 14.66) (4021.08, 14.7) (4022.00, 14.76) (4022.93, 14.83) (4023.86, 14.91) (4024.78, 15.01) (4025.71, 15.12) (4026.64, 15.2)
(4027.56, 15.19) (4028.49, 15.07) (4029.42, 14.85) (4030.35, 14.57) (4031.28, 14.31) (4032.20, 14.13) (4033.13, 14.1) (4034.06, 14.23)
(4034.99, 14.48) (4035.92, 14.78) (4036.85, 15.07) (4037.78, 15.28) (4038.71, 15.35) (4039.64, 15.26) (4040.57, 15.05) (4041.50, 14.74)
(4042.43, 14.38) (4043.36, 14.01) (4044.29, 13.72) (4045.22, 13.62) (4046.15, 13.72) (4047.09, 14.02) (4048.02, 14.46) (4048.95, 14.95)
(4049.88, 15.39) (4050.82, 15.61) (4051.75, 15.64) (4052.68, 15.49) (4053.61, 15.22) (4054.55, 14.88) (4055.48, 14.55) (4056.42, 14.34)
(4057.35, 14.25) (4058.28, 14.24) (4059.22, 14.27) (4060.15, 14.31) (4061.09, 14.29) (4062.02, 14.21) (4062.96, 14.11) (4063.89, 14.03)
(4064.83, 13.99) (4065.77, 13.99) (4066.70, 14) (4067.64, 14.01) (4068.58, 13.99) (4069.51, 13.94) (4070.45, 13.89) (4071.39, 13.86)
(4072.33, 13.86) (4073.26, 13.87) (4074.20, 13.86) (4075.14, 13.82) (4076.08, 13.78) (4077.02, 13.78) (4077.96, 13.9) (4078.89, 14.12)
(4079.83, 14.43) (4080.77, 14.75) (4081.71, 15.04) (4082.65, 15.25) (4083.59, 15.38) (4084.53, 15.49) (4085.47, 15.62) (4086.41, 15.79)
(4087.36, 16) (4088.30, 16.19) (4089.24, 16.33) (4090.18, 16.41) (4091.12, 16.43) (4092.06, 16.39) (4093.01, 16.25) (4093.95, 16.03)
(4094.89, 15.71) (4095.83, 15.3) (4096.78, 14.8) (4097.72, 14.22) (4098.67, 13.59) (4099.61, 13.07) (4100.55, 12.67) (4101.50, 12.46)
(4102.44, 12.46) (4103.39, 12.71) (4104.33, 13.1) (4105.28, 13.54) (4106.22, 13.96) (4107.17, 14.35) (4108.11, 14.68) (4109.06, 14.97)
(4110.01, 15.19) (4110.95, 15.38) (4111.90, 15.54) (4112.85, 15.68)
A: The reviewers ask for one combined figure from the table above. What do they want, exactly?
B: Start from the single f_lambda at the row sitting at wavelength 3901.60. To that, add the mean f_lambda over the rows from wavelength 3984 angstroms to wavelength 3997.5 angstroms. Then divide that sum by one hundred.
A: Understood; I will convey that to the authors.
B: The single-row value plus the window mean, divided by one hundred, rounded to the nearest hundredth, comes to 0.26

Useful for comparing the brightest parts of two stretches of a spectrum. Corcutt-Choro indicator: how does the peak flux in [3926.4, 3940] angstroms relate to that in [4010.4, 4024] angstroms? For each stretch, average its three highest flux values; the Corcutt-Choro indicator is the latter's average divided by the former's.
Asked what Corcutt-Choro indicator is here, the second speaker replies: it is 2.17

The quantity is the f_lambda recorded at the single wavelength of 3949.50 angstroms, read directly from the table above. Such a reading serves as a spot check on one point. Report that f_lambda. 11.78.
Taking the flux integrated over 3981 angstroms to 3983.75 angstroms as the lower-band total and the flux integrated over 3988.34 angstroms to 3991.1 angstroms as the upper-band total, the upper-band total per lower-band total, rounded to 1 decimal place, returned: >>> 1.1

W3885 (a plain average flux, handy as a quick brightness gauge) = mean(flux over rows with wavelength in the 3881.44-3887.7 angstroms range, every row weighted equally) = 9.8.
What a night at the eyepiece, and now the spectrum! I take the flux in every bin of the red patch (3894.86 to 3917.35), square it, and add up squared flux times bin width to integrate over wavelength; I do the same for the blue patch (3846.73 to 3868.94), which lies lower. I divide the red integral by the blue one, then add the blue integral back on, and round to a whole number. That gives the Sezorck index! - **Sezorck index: 2824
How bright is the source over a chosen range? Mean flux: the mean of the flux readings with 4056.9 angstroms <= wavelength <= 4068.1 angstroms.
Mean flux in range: 14.1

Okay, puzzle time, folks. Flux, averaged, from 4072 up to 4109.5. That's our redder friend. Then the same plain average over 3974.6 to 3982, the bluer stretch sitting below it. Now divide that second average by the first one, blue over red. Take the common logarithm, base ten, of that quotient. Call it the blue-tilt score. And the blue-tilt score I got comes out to -0.098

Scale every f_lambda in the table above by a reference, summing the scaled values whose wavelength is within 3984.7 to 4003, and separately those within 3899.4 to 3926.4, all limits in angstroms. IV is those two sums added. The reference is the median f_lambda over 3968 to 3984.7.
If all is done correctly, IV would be 59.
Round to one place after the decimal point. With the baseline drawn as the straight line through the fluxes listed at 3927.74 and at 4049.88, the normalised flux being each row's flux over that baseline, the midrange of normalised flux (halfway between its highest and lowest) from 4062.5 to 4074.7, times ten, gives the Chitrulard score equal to 8.4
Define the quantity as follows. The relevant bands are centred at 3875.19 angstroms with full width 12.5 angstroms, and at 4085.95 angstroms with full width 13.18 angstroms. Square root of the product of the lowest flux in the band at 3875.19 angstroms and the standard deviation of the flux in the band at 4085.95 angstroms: 2.6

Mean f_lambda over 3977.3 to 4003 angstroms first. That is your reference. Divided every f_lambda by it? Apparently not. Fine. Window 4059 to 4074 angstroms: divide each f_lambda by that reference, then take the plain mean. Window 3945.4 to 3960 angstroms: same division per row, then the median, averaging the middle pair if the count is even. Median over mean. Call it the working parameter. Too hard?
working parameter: 0.84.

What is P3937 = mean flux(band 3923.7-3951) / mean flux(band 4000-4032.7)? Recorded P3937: 0.49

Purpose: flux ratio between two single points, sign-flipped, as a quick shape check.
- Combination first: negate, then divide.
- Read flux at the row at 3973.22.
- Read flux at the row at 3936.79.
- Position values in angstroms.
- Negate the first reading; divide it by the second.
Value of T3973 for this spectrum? -1.70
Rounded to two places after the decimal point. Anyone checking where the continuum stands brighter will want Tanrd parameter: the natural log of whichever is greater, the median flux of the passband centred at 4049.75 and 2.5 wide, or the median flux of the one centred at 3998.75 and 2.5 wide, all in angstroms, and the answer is 2.73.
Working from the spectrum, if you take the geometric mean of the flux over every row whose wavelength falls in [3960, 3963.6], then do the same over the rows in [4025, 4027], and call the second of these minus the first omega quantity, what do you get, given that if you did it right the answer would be 7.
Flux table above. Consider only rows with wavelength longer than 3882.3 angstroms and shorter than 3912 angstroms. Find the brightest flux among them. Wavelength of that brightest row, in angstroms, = 3899.80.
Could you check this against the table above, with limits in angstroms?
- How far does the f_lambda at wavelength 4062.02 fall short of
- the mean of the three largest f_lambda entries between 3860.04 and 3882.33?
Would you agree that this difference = -2.1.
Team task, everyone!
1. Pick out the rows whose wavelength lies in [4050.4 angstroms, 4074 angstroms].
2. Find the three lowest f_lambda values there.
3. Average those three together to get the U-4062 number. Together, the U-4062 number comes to 14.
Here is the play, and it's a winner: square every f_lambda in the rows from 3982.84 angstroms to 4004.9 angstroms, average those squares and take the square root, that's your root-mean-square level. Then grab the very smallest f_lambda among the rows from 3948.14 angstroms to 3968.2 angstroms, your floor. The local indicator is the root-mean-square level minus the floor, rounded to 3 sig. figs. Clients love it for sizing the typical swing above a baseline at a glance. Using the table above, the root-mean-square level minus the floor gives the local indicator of 10.2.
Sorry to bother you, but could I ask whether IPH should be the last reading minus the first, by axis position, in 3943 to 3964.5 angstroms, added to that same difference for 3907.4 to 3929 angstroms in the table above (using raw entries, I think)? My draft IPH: -8.0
